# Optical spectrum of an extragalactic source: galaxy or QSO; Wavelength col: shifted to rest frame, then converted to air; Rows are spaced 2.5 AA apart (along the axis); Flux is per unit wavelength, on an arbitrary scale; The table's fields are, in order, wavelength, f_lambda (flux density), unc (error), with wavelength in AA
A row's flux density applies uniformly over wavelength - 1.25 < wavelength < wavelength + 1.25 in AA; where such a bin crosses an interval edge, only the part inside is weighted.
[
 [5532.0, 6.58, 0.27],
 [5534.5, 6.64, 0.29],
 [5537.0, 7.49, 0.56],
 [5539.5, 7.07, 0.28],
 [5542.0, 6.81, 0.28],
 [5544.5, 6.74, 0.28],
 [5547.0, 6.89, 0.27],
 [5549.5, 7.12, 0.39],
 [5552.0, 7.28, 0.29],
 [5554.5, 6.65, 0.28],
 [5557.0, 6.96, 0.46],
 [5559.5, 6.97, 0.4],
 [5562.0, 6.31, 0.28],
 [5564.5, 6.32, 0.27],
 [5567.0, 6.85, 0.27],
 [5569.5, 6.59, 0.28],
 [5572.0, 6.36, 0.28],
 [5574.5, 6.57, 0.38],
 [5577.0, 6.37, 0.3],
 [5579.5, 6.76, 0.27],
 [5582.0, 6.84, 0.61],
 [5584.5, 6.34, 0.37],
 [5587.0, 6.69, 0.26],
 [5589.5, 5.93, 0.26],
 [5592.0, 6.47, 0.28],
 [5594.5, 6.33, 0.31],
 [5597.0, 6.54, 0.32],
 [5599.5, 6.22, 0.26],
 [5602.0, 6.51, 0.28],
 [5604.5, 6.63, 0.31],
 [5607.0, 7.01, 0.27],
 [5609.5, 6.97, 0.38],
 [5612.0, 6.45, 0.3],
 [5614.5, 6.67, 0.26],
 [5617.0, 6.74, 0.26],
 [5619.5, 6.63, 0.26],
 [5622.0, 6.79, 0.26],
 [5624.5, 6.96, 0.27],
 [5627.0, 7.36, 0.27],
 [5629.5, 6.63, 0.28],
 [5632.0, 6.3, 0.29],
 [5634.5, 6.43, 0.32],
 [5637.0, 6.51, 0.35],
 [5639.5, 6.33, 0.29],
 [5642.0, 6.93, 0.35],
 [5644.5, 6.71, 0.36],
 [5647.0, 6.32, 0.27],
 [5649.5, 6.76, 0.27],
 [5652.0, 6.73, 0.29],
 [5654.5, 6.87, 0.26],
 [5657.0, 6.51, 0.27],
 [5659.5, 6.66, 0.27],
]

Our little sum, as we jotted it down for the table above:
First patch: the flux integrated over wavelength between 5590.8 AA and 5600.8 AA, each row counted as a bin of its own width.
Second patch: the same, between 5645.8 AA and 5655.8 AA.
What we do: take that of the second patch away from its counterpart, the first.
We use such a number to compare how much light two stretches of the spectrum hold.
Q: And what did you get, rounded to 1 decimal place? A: -2.8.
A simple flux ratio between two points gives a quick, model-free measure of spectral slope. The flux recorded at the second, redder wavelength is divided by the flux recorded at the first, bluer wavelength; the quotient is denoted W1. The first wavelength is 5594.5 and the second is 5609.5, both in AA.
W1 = 1.10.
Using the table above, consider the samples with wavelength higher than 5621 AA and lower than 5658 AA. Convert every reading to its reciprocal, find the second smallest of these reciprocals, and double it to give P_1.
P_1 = 0.287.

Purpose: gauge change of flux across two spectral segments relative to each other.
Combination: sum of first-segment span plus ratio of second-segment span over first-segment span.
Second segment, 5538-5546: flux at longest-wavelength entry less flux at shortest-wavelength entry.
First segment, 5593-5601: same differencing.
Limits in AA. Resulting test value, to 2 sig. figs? 2.9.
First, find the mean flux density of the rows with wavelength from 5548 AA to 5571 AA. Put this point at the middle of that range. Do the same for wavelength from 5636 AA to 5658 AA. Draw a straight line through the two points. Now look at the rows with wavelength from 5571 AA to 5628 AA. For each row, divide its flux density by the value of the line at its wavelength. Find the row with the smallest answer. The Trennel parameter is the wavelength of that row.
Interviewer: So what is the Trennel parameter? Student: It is 5589.5 AA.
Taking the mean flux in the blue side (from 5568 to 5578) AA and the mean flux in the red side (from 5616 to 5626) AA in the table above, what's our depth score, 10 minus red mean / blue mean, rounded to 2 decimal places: 8.95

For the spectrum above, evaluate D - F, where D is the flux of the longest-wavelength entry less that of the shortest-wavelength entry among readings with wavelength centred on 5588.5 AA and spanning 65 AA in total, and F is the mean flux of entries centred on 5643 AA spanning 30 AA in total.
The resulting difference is -6.9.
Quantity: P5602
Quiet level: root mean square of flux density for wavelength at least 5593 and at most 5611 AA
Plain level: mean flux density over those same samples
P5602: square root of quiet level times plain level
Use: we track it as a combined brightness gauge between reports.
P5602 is 6.60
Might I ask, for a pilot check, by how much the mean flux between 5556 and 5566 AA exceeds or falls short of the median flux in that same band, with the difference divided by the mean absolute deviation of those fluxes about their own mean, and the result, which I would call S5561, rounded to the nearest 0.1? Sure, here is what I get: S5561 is 0.0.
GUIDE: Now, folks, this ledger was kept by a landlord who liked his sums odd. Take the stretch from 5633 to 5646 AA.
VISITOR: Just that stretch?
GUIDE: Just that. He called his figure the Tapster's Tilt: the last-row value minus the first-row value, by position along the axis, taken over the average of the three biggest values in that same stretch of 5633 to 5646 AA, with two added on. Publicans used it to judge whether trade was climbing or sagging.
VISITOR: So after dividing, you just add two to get 2.04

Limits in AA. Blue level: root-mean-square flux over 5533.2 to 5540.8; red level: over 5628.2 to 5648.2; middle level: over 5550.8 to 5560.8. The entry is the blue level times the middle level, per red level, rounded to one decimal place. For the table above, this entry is 7.6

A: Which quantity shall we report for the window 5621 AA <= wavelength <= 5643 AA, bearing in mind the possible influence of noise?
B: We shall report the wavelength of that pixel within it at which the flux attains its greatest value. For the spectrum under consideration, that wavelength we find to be 5627.0 AA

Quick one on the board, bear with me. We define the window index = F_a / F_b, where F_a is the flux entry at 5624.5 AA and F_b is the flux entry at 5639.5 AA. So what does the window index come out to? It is 1.10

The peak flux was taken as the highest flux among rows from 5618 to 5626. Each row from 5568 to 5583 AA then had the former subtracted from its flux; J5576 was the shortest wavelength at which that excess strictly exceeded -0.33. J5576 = 5579.5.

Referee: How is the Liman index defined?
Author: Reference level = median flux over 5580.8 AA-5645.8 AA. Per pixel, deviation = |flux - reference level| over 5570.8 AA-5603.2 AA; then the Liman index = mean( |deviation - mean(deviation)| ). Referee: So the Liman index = 0.126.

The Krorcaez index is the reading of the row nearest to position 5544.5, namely 6.74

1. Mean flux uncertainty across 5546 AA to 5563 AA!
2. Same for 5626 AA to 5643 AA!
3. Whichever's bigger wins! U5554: 0.34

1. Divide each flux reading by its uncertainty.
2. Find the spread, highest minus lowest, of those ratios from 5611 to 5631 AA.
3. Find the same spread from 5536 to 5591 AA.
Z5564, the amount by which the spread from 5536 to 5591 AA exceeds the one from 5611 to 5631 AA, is 9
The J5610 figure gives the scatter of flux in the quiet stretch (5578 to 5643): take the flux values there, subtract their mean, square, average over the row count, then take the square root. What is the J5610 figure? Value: 0.29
